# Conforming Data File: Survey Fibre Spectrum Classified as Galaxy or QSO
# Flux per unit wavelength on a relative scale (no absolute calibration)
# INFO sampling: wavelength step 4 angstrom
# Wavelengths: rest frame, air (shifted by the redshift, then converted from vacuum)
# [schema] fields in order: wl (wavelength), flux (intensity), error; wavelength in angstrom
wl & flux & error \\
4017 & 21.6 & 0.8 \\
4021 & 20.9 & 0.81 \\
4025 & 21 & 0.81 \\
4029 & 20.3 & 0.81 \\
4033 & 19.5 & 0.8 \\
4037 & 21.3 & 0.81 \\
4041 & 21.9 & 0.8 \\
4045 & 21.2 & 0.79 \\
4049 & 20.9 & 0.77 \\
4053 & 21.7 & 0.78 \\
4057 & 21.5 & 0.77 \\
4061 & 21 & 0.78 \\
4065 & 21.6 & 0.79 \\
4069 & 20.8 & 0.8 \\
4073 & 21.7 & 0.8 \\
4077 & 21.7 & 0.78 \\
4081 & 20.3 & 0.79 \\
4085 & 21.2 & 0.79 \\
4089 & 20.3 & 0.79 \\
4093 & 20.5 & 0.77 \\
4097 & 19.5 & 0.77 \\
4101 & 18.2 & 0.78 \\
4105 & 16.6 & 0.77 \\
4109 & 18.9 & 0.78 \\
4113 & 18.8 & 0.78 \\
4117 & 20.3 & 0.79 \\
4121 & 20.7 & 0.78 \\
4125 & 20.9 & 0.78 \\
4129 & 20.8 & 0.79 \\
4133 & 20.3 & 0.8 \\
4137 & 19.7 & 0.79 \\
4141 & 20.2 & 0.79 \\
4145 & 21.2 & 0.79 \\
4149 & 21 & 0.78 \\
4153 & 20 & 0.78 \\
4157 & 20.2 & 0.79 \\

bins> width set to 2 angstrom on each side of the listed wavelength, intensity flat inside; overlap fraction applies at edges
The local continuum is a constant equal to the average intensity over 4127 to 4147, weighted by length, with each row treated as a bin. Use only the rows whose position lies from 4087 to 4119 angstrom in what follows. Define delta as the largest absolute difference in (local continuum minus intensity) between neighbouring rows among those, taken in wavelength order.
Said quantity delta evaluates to 2.3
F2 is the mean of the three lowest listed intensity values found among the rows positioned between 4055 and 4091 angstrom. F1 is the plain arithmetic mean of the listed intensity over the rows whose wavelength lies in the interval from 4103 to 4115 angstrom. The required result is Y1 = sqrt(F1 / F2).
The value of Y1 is 0.94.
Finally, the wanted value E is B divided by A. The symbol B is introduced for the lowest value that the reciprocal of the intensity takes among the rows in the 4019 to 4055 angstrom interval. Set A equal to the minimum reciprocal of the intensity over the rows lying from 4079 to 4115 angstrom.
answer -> 0.97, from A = 0.0472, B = 0.0457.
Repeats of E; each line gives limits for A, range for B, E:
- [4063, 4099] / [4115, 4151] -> 1.02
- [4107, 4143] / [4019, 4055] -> 0.95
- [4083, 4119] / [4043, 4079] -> 0.98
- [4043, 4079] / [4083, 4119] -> 1.02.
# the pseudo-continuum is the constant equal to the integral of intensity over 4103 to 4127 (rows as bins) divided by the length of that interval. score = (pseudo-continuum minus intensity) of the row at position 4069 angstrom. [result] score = -1.4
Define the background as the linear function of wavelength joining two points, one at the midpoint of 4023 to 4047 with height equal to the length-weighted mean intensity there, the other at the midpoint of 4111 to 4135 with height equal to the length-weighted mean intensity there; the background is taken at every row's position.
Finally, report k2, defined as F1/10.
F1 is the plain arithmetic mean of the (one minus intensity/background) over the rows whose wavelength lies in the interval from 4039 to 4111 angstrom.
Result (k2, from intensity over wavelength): 0.0004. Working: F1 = 0.00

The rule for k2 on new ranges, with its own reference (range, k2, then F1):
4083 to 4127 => 0.0039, 0.04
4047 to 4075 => -0.0030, -0.03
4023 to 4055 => -0.0006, -0.01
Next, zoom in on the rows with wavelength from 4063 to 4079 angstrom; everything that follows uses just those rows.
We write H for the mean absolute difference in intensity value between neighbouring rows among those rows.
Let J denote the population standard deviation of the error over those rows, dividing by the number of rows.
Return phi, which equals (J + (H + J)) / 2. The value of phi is 0.29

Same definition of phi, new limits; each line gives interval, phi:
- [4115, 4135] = 0.16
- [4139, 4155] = 0.37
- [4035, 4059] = 0.27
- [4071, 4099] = 0.38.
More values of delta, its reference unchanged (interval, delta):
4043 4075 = 0.9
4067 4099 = 1.4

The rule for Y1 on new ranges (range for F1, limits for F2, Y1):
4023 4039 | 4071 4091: 1.00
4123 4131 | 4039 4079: 1.00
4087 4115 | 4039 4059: 0.95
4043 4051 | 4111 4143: 1.04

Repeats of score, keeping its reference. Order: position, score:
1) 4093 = -1.1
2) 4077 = -2.3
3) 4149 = -1.6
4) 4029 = -0.9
